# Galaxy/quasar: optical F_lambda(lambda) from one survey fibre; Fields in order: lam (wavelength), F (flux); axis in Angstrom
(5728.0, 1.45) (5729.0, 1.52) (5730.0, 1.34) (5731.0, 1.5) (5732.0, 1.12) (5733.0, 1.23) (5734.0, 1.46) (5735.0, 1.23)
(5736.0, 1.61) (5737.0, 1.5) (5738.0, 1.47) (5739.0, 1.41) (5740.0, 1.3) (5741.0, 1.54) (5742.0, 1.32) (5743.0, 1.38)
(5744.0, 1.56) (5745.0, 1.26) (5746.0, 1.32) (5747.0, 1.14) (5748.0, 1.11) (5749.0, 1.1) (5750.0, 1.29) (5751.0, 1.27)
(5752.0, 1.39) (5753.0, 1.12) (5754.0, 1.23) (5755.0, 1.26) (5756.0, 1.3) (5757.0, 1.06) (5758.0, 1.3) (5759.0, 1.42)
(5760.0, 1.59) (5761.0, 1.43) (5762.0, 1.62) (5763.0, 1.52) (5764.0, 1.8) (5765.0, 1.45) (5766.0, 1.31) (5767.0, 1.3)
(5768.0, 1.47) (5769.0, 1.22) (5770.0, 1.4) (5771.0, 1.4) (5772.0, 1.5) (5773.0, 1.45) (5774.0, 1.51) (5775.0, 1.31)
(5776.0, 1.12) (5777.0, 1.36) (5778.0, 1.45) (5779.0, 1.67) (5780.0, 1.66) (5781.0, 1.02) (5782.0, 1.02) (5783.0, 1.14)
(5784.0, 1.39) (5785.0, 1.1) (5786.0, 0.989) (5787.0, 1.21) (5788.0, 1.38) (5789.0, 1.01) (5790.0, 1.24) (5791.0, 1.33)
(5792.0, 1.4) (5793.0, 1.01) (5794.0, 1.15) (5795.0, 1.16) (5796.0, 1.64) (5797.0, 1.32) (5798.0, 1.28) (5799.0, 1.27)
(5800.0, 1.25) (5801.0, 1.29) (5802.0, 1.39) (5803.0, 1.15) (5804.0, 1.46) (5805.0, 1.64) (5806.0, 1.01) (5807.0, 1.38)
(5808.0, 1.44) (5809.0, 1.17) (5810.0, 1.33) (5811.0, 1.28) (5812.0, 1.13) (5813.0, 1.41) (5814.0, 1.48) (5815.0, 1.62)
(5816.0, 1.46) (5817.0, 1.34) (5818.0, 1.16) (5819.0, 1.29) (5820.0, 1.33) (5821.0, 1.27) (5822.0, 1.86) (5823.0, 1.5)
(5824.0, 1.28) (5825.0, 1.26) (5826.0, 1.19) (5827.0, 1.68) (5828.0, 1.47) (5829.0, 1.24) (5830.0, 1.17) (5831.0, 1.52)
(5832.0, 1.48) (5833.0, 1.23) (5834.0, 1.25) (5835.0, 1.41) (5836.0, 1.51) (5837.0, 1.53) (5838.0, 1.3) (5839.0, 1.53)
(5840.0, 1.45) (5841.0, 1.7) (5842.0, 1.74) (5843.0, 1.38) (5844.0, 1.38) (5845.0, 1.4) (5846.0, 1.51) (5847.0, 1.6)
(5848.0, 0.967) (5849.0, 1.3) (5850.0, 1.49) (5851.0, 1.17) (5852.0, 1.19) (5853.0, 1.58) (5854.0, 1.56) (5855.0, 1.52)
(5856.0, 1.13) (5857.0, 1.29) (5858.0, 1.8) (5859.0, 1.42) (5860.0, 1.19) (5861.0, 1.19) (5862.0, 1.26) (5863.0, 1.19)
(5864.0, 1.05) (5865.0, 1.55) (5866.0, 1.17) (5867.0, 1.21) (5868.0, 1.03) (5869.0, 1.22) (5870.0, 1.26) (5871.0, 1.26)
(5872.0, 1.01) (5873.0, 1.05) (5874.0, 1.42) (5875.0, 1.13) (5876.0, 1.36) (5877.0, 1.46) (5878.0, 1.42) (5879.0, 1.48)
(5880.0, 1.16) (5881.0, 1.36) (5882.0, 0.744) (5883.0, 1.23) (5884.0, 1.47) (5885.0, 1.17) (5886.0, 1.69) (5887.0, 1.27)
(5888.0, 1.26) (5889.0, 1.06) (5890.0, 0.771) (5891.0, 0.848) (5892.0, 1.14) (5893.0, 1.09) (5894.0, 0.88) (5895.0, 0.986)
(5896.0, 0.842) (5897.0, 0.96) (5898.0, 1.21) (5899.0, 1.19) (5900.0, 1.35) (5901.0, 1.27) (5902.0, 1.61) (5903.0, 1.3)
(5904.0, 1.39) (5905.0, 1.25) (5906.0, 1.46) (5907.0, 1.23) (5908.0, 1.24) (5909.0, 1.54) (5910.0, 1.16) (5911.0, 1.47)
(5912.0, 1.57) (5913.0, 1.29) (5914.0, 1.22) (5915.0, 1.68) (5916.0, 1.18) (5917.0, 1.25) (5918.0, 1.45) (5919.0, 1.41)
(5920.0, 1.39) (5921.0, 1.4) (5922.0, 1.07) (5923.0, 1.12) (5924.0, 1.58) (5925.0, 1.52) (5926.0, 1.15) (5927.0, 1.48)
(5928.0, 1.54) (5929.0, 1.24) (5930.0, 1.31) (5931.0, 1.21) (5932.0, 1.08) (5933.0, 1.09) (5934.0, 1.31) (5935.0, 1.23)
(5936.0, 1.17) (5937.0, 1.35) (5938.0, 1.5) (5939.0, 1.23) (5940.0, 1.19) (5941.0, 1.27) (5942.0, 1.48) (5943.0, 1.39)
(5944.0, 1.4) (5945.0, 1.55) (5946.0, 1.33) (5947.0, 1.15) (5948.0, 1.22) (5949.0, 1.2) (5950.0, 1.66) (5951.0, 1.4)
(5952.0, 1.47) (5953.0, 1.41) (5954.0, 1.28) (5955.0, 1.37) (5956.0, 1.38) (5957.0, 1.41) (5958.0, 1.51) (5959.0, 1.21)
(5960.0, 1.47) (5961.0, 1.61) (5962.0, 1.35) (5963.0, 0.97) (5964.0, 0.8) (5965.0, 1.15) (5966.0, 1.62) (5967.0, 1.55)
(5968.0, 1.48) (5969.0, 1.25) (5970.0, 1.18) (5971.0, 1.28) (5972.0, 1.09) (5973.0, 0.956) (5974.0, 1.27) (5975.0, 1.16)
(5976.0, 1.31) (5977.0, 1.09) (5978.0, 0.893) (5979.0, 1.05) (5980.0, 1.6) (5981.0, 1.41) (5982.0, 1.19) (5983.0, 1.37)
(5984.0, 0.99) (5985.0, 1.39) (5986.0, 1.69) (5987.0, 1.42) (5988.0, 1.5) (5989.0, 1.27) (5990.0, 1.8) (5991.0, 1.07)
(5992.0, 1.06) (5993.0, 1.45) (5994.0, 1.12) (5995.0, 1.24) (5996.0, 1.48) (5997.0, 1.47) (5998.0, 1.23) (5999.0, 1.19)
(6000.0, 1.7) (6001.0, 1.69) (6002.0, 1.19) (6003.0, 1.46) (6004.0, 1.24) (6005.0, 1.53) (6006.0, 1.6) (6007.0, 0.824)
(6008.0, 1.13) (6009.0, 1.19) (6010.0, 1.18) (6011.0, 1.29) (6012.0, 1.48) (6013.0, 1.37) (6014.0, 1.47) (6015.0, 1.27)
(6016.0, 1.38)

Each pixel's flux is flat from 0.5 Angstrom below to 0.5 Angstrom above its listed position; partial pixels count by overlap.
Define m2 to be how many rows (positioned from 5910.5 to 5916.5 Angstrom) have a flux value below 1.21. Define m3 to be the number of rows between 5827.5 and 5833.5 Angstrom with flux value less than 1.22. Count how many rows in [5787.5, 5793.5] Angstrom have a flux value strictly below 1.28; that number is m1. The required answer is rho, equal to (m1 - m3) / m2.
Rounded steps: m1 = 3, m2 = 1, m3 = 1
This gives 2.0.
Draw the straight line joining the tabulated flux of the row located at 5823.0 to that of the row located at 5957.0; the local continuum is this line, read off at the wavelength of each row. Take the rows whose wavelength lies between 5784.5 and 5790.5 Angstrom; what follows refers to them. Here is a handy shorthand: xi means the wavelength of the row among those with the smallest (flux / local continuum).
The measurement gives 5786.0 Angstrom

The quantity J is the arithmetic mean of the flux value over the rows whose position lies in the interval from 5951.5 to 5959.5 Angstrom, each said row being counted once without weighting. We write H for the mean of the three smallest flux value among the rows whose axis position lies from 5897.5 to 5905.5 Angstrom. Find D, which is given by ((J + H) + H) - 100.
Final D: -96.2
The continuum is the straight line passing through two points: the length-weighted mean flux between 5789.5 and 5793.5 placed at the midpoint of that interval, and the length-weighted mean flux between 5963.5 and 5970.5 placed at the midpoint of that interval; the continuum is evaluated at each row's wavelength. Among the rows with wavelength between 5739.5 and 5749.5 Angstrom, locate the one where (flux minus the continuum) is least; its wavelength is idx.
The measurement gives 5749.0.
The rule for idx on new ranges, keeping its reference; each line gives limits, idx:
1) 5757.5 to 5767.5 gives 5767.0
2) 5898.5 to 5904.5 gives 5899.0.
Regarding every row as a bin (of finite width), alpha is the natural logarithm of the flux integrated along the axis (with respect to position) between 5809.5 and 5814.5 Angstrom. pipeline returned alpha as 1.4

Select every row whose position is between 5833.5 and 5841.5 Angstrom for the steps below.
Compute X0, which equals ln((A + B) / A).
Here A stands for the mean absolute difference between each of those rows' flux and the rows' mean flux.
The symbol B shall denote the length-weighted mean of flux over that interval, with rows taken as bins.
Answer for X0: 2.68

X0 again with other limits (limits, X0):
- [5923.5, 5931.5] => 2.31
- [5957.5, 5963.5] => 2.16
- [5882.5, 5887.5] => 2.19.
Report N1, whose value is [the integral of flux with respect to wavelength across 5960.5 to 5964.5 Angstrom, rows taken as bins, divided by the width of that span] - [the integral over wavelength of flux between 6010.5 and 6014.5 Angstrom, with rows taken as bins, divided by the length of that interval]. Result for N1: -0.22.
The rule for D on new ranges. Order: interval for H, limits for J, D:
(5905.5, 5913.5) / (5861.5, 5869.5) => -96.4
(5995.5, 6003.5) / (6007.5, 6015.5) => -96.3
